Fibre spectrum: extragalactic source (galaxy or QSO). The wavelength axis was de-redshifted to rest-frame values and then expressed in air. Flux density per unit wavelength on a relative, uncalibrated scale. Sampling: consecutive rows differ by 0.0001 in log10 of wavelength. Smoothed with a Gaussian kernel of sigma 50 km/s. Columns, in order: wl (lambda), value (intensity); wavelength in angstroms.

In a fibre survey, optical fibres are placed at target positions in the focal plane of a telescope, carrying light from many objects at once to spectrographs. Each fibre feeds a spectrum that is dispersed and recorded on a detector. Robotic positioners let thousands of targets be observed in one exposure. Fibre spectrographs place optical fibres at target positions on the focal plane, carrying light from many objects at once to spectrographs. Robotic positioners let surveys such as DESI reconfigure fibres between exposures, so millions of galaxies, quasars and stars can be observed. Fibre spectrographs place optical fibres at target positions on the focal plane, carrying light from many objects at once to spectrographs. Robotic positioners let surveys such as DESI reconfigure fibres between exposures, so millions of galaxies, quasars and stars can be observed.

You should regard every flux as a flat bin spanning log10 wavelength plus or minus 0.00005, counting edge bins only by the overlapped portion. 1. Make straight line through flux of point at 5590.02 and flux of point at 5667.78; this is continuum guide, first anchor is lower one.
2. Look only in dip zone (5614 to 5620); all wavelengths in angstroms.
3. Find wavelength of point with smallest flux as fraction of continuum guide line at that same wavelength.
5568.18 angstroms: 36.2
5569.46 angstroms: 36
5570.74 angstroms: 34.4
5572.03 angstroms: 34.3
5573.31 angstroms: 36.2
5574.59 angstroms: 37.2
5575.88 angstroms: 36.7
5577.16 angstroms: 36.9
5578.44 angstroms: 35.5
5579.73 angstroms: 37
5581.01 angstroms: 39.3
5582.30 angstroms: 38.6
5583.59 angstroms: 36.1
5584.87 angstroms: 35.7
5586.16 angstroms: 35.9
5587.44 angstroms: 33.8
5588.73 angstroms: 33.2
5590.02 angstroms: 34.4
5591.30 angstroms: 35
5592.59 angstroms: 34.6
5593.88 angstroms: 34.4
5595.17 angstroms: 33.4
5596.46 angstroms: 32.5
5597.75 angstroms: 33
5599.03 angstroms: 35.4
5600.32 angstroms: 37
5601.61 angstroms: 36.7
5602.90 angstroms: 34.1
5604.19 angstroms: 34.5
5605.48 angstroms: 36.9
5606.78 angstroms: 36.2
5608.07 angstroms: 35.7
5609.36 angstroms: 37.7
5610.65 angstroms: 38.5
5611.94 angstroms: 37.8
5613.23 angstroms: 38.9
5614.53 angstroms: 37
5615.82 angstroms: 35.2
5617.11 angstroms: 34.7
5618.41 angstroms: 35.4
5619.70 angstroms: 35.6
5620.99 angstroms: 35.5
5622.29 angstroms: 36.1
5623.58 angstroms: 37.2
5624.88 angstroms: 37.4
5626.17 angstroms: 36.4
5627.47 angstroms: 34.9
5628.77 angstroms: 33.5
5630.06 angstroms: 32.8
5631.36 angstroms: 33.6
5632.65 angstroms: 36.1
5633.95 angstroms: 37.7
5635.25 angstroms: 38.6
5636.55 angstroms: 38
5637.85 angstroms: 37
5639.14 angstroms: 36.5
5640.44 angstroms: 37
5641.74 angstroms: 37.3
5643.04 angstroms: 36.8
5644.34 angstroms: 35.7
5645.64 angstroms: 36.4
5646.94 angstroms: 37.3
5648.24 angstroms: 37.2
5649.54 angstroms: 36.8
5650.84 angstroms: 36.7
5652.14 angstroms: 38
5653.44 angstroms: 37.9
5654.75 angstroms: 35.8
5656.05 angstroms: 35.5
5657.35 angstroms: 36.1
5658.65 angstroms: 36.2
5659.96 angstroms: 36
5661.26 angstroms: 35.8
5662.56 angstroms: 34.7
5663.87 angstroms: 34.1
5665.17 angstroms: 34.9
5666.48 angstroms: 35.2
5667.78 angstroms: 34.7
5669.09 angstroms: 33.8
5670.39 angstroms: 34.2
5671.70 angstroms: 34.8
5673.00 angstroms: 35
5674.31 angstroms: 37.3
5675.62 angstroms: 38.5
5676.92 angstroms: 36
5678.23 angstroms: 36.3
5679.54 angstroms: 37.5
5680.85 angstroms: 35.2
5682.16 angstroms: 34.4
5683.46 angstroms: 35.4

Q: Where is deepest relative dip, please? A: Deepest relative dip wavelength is 5617.11 angstroms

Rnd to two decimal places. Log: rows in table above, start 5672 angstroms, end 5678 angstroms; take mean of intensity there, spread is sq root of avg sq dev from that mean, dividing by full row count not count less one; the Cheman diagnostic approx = 1.32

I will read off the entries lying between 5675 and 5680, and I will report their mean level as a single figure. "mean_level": 37.1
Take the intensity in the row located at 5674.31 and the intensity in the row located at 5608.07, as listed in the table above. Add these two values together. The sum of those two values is 73.00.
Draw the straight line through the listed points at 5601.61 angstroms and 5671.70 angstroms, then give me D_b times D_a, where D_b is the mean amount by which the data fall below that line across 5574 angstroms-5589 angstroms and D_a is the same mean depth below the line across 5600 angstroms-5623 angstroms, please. 0.1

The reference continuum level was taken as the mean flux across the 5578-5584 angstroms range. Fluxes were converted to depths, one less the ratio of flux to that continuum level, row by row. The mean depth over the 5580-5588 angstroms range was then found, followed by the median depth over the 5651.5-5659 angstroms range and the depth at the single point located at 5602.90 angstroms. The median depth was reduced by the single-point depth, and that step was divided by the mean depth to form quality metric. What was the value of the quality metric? -2.8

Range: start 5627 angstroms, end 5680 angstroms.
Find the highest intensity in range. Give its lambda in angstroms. 5635.25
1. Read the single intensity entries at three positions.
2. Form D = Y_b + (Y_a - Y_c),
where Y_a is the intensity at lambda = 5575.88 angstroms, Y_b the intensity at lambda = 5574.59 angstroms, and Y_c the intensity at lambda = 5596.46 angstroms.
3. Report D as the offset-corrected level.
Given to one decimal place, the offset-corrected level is 41.4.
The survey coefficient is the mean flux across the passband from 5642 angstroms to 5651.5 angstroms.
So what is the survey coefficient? 36.7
